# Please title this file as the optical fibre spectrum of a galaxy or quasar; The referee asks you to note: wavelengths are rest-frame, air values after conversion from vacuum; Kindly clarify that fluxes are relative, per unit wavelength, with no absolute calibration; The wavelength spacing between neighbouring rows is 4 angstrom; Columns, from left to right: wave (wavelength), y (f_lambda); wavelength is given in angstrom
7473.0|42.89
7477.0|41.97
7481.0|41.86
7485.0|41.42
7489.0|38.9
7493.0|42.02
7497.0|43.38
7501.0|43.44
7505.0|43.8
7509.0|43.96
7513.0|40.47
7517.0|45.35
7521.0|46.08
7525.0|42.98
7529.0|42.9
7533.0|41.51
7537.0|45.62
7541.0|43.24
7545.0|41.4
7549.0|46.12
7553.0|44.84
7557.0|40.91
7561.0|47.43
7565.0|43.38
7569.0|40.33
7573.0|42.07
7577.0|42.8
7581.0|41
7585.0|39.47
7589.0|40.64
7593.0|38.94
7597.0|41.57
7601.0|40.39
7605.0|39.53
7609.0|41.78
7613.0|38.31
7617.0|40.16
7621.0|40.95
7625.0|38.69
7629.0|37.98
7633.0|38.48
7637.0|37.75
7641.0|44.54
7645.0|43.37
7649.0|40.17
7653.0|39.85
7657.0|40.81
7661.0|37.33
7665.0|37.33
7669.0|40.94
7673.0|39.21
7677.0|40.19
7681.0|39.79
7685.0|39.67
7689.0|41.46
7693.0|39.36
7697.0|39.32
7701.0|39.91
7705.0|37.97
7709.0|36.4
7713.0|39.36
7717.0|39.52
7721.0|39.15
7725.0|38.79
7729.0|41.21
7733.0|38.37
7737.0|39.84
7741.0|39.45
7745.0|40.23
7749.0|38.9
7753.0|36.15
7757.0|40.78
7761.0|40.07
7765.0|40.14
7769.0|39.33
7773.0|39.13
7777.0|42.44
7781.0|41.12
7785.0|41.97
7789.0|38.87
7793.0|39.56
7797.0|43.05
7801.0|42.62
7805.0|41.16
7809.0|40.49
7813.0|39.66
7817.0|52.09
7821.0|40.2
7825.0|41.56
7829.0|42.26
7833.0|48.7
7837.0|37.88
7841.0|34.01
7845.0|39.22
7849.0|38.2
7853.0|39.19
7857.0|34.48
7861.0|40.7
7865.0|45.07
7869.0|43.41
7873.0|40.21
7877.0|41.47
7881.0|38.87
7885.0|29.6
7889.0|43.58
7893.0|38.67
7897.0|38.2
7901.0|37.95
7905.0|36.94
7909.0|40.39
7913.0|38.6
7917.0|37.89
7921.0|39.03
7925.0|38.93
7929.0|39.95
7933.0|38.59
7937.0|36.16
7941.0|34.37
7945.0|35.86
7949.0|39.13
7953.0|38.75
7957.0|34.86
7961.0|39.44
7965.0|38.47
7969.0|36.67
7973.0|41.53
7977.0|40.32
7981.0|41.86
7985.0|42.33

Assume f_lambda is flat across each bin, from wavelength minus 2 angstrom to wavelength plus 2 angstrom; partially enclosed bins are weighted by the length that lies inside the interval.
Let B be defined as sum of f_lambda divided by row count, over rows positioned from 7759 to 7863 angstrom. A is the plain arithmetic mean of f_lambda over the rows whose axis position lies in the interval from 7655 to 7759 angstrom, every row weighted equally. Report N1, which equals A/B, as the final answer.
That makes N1 0.97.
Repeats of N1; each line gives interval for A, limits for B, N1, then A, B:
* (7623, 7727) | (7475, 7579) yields 0.92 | 39.5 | 43.0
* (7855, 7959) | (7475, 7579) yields 0.90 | 38.5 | 43.0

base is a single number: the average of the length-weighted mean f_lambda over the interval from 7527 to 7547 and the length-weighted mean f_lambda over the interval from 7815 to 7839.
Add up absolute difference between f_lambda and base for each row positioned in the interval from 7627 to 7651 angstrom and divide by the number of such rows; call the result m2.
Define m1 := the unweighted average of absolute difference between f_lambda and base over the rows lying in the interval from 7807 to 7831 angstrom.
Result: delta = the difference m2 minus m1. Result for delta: 0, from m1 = 3.56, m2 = 3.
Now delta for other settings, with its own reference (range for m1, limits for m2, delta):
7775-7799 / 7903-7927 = 3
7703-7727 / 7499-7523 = -3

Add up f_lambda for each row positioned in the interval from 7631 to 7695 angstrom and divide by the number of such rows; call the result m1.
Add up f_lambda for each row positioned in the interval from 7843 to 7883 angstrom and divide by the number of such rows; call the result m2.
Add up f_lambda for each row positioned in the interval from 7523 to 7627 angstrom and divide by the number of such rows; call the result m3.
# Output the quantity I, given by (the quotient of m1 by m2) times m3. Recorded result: 42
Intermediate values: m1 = 40.0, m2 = 40.1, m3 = 41.8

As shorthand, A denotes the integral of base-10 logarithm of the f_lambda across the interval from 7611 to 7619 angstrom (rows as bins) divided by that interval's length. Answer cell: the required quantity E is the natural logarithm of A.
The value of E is 0.466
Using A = 1.59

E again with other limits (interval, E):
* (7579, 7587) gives 0.473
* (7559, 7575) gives 0.492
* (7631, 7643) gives 0.472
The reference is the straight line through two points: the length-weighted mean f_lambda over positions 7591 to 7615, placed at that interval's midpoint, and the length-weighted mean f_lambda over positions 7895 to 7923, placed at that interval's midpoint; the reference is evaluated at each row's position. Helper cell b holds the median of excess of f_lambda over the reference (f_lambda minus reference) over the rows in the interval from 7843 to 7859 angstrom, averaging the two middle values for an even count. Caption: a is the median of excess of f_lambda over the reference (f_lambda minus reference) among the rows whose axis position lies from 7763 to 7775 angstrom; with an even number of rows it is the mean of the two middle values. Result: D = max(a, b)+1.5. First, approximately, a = 0.1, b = -0.1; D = 1.6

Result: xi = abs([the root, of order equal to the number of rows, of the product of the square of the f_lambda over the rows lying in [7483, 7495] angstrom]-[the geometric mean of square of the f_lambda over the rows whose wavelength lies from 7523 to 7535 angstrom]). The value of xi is 142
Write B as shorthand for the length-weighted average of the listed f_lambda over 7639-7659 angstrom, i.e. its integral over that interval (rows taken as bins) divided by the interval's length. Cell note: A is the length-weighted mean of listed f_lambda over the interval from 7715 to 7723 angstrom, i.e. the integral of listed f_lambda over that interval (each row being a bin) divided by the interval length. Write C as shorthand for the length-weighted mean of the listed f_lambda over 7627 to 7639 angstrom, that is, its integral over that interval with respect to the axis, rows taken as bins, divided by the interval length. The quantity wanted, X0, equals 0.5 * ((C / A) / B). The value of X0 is 0.0116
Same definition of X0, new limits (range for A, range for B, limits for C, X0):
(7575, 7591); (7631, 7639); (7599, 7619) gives 0.0128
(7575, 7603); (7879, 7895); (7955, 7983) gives 0.0127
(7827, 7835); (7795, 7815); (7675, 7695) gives 0.0106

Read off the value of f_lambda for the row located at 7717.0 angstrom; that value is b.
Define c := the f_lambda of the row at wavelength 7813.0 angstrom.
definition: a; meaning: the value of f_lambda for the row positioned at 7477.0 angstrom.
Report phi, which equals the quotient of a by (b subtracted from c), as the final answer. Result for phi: 300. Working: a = 41.97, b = 39.52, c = 39.66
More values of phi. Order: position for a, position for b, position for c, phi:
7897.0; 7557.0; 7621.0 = 955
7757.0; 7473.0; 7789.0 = -10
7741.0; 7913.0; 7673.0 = 65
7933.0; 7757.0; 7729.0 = 90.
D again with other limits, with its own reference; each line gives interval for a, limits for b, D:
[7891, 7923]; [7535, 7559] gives 5.1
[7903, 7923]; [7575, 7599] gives 2.1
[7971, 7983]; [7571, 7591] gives 4.9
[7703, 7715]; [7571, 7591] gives 2.3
